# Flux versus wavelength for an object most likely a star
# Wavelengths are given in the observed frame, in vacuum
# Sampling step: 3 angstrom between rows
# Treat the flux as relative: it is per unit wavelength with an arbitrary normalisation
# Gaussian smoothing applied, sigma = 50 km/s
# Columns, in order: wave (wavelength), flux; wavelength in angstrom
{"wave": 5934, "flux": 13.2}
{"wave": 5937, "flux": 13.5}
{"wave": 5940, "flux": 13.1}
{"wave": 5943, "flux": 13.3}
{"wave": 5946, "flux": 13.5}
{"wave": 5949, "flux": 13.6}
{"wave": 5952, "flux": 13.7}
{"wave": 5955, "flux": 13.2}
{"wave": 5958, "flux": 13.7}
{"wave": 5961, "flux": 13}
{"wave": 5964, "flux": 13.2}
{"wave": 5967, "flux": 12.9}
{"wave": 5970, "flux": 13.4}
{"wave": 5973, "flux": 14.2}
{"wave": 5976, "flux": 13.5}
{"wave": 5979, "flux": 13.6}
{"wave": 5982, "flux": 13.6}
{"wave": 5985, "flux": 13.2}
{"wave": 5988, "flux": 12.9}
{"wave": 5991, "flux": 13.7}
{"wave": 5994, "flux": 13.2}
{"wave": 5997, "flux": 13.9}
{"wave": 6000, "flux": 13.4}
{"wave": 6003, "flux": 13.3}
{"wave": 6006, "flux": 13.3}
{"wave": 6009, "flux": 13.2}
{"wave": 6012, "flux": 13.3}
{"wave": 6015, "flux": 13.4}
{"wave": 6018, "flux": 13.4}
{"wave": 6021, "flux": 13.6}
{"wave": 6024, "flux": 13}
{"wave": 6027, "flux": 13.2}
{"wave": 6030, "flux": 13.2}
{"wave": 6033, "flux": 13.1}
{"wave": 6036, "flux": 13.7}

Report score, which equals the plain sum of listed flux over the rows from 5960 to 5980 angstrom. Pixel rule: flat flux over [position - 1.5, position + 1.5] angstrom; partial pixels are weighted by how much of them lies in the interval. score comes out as 93.8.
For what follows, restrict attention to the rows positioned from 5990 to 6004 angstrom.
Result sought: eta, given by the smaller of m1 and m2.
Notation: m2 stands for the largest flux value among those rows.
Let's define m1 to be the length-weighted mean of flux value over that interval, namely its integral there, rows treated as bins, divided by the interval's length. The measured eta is 13.5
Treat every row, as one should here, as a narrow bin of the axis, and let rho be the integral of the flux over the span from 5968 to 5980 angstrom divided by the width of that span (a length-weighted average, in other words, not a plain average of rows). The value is 13.65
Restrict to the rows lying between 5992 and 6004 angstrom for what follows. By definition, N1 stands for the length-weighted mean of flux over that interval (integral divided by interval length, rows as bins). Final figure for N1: 13.5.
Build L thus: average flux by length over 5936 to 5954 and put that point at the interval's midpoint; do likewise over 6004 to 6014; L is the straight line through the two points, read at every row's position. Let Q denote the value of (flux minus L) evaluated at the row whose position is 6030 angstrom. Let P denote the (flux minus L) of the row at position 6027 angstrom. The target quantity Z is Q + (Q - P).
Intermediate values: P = -0.03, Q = -0.02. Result 0.0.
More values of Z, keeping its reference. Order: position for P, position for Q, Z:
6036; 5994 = -0.7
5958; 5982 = 0.2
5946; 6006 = 0.0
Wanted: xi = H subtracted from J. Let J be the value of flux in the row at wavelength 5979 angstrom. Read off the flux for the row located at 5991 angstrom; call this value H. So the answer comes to -0.10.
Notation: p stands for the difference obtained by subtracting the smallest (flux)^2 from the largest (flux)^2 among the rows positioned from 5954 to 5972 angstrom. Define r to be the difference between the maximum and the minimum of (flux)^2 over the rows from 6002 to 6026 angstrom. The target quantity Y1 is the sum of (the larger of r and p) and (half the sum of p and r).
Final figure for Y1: 40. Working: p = 21.3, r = 16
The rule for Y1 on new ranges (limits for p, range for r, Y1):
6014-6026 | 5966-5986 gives 61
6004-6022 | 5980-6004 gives 46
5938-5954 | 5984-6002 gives 48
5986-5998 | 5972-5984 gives 50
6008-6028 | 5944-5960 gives 31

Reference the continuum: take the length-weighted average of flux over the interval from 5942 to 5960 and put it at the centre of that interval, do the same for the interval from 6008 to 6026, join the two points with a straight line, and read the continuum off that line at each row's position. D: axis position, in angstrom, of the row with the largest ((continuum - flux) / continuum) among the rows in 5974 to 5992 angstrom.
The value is 5988 angstrom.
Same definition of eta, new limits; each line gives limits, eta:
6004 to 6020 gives 13.3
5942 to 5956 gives 13.5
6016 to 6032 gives 13.3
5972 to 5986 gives 13.6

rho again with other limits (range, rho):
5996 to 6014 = 13.39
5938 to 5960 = 13.43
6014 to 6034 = 13.27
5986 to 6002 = 13.41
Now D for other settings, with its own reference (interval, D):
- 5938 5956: 5940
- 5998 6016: 6009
